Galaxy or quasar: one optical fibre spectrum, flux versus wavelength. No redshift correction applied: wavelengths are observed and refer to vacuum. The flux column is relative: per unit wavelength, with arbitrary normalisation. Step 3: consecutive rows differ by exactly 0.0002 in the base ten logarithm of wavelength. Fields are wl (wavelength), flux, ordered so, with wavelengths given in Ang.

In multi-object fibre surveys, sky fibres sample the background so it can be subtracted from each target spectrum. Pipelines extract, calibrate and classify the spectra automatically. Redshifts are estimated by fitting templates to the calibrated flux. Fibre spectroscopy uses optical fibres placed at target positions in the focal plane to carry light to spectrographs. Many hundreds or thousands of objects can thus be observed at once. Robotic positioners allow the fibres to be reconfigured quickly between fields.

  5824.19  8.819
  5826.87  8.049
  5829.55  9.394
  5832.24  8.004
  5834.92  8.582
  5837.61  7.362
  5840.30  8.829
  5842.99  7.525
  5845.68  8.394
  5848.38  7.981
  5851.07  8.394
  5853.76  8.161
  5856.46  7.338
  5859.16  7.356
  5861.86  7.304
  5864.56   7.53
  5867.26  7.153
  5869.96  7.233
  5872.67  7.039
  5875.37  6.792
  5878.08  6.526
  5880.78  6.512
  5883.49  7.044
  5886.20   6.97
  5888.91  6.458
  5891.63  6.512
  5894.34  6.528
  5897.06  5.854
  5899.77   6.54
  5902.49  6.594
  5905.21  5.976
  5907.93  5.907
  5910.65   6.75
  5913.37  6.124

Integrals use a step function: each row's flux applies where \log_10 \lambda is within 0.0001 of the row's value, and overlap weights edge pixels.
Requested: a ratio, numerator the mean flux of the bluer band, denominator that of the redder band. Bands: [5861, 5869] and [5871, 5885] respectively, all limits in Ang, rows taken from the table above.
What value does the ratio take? 1.08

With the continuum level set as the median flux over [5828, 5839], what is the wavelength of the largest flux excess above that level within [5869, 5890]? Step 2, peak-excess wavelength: 5869.96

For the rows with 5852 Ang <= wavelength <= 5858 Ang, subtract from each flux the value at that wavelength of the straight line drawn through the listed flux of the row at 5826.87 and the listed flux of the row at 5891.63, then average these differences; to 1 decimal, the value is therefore 0.4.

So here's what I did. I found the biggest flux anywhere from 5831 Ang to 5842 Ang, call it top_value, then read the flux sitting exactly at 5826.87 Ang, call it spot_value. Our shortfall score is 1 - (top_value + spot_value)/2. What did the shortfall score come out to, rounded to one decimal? -7.4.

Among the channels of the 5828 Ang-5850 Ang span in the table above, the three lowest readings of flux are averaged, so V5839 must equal 7.6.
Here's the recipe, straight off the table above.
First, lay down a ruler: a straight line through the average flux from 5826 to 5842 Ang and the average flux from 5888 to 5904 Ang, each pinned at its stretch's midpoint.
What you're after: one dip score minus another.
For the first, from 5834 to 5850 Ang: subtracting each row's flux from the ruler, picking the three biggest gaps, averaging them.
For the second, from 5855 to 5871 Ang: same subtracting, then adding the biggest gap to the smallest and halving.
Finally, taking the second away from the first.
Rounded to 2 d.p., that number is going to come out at 0.36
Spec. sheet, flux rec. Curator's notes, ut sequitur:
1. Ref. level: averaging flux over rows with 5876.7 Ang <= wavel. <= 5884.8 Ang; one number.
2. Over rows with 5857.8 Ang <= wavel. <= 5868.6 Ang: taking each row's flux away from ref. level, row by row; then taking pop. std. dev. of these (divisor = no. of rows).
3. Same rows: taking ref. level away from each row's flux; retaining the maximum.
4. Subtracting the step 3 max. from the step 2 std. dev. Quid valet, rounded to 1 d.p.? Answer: -0.7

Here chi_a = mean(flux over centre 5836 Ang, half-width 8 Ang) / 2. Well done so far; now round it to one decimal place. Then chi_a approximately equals 4.1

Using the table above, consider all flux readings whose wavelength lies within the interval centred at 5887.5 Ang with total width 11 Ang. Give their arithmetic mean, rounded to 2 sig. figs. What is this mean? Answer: 6.7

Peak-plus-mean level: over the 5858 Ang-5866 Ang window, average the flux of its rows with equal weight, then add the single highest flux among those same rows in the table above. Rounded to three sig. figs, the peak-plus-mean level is 14.9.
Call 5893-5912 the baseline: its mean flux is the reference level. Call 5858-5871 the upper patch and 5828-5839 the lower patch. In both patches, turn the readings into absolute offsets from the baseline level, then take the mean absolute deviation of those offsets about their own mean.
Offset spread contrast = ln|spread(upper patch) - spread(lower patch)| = -0.6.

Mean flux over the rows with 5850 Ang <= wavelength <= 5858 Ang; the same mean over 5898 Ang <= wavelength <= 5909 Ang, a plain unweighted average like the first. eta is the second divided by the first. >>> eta 0.79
